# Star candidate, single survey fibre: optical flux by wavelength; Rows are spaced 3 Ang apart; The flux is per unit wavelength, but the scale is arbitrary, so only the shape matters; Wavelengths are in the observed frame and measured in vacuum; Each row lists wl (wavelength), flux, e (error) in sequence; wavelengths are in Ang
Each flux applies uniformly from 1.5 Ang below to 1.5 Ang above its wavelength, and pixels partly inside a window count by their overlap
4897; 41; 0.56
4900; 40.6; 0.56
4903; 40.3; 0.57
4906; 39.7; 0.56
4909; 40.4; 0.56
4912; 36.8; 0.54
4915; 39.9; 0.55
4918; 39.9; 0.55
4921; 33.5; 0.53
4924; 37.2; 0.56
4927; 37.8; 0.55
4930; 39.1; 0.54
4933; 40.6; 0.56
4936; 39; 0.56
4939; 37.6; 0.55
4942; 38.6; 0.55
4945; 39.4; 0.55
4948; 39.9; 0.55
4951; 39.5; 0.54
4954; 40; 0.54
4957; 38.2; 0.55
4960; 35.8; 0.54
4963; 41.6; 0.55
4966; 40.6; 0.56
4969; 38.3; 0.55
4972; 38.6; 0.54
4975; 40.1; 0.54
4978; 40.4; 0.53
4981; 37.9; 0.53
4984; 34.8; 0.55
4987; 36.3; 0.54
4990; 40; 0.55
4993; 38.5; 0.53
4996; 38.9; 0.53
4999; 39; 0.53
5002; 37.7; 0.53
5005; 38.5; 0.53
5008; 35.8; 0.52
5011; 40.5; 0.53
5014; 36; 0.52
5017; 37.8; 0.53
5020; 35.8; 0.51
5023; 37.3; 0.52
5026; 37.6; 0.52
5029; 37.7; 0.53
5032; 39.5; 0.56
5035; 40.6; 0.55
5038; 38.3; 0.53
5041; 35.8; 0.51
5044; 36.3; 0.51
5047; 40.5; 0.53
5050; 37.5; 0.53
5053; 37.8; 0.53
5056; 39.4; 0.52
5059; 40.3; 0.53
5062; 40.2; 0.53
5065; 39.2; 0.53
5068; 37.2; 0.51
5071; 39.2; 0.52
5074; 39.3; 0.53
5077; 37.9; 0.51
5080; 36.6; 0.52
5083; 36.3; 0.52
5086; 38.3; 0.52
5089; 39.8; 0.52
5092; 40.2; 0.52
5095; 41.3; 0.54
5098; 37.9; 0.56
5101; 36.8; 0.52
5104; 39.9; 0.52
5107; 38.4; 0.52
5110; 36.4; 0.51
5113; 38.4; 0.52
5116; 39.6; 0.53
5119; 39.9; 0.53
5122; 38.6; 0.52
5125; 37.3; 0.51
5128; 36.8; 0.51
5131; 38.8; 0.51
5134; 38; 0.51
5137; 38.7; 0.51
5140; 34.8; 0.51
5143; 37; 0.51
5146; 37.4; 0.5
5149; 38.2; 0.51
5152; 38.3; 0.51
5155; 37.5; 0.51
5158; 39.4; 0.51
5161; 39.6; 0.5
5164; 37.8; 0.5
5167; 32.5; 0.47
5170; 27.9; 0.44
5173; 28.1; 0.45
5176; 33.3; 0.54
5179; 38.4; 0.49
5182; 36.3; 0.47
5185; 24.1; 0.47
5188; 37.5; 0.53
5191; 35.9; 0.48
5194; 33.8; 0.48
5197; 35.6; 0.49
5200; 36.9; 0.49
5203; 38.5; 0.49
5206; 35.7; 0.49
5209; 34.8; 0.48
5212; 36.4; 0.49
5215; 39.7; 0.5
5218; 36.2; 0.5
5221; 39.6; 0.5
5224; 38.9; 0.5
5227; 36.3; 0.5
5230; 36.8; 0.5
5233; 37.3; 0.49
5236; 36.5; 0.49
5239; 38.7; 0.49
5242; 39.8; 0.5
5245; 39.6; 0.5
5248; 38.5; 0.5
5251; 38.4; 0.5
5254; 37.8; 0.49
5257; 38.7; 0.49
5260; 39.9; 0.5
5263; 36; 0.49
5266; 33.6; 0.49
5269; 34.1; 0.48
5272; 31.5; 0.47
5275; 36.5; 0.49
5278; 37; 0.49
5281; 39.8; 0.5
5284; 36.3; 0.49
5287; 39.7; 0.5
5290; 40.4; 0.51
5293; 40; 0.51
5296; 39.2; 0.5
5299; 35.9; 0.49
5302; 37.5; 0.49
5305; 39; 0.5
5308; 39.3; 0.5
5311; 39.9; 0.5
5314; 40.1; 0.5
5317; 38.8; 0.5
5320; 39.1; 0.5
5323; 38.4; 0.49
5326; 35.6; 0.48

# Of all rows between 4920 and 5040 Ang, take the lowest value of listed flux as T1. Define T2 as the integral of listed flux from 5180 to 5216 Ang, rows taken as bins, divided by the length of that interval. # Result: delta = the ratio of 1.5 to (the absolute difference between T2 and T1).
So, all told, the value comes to 0.78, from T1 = 33.5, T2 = 35.4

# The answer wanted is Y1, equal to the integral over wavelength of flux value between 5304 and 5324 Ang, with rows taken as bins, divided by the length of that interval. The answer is 39.3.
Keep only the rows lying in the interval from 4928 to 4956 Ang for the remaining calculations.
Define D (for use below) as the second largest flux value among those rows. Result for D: 40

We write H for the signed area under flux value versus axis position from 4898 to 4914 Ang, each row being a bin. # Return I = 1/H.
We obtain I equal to 0.0016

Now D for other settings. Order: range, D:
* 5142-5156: 38.2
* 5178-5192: 37.5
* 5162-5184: 37.8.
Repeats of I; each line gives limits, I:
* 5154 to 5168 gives 0.0019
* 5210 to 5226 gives 0.0016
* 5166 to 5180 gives 0.0022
